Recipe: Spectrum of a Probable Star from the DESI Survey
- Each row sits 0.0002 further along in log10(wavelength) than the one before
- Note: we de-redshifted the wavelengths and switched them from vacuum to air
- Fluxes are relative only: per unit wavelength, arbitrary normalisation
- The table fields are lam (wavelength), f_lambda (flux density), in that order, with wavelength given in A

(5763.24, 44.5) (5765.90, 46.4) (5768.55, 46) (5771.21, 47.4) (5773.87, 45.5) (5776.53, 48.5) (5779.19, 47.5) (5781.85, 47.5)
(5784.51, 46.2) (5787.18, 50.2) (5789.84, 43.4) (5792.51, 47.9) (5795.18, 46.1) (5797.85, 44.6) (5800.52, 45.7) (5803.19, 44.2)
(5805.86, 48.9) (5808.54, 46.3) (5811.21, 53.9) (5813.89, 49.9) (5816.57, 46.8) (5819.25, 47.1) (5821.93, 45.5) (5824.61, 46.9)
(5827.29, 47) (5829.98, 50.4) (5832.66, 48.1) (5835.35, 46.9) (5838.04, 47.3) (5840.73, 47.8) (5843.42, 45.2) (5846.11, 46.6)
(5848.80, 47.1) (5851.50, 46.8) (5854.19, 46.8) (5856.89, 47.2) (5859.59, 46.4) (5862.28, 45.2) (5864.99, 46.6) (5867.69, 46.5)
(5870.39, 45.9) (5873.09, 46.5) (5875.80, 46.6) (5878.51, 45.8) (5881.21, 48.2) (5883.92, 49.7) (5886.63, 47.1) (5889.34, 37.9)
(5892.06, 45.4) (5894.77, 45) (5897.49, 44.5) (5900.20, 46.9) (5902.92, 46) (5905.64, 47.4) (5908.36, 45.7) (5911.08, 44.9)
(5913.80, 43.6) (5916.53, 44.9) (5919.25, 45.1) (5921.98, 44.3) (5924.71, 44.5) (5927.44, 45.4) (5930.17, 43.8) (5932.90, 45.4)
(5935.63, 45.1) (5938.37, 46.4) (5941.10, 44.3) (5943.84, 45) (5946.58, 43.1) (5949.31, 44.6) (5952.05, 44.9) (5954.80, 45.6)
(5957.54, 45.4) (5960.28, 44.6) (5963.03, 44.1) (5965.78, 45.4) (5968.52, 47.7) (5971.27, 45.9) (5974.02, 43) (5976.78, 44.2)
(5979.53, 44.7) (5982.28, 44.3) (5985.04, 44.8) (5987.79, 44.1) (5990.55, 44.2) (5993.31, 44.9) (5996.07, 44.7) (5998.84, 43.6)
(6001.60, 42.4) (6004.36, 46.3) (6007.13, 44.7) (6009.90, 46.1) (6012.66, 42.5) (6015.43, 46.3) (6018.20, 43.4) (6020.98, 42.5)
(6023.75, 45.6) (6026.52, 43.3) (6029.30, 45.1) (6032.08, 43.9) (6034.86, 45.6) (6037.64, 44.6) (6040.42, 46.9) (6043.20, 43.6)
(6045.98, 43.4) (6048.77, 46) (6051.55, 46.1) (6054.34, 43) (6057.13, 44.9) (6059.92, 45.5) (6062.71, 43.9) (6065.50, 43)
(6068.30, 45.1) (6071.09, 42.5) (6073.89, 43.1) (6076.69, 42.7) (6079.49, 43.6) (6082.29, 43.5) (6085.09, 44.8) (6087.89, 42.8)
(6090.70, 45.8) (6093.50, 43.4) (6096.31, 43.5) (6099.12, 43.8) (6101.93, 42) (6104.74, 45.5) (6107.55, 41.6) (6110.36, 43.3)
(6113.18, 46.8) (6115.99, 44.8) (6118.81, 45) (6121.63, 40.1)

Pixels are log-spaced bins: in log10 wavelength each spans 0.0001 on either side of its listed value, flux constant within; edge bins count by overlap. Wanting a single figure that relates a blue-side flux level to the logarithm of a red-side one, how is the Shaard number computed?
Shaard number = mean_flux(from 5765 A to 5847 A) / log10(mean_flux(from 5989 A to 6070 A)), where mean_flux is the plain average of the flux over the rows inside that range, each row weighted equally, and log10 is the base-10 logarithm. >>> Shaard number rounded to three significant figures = 28.6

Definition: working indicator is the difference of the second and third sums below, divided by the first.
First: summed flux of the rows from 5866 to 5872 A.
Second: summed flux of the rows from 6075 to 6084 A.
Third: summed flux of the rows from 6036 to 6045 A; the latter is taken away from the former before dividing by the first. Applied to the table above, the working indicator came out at -0.1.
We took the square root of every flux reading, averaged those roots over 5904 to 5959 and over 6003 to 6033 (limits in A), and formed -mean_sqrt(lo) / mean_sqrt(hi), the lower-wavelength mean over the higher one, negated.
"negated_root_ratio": -1.01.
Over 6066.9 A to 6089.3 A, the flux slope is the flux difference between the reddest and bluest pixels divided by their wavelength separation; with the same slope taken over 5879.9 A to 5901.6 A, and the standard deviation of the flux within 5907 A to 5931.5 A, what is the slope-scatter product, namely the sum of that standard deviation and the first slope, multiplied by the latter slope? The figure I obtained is -0.04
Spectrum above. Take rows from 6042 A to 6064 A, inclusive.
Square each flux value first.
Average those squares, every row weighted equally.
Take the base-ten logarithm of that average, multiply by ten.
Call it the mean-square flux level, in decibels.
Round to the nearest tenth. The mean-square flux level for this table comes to 33.0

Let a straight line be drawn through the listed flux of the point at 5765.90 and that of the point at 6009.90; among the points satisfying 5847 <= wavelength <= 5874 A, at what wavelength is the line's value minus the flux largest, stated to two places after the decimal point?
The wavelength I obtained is 5862.28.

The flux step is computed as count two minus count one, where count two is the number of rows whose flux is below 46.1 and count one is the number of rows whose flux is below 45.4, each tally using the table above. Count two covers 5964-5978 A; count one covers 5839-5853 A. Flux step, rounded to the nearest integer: 3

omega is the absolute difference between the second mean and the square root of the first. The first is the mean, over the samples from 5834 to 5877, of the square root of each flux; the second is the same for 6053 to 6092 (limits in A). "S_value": 4.01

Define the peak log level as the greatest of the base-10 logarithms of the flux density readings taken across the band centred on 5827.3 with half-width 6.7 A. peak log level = 1.702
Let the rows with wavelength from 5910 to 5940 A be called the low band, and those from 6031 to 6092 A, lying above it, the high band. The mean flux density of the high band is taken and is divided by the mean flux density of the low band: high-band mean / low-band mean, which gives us 0.987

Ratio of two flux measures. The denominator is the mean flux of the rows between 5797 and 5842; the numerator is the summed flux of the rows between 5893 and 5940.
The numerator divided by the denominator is 16.2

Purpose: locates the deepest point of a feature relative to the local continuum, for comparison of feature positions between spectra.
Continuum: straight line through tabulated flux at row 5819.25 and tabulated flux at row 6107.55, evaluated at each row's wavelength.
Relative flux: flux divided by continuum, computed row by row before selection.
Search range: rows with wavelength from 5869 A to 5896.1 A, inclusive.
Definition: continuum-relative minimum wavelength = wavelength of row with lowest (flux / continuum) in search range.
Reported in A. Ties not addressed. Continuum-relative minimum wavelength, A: 5889.34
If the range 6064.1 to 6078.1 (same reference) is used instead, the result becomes 6071.09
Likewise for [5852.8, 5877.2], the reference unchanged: 5862.28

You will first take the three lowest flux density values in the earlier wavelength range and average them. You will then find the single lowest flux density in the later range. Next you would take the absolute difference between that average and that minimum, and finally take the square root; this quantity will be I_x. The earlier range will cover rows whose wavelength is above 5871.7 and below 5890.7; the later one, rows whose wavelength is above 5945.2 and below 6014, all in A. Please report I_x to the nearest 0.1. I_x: 1.0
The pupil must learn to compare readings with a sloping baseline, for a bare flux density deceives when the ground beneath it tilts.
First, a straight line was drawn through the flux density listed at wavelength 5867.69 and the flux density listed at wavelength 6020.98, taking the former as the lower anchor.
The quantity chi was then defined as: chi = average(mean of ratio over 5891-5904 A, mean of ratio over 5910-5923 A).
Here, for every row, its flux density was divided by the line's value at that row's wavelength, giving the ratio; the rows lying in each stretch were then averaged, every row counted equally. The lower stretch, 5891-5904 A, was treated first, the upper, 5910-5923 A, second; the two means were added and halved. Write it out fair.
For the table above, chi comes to 0.99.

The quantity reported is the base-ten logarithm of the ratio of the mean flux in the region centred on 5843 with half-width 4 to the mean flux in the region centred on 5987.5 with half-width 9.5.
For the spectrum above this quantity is 0.019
